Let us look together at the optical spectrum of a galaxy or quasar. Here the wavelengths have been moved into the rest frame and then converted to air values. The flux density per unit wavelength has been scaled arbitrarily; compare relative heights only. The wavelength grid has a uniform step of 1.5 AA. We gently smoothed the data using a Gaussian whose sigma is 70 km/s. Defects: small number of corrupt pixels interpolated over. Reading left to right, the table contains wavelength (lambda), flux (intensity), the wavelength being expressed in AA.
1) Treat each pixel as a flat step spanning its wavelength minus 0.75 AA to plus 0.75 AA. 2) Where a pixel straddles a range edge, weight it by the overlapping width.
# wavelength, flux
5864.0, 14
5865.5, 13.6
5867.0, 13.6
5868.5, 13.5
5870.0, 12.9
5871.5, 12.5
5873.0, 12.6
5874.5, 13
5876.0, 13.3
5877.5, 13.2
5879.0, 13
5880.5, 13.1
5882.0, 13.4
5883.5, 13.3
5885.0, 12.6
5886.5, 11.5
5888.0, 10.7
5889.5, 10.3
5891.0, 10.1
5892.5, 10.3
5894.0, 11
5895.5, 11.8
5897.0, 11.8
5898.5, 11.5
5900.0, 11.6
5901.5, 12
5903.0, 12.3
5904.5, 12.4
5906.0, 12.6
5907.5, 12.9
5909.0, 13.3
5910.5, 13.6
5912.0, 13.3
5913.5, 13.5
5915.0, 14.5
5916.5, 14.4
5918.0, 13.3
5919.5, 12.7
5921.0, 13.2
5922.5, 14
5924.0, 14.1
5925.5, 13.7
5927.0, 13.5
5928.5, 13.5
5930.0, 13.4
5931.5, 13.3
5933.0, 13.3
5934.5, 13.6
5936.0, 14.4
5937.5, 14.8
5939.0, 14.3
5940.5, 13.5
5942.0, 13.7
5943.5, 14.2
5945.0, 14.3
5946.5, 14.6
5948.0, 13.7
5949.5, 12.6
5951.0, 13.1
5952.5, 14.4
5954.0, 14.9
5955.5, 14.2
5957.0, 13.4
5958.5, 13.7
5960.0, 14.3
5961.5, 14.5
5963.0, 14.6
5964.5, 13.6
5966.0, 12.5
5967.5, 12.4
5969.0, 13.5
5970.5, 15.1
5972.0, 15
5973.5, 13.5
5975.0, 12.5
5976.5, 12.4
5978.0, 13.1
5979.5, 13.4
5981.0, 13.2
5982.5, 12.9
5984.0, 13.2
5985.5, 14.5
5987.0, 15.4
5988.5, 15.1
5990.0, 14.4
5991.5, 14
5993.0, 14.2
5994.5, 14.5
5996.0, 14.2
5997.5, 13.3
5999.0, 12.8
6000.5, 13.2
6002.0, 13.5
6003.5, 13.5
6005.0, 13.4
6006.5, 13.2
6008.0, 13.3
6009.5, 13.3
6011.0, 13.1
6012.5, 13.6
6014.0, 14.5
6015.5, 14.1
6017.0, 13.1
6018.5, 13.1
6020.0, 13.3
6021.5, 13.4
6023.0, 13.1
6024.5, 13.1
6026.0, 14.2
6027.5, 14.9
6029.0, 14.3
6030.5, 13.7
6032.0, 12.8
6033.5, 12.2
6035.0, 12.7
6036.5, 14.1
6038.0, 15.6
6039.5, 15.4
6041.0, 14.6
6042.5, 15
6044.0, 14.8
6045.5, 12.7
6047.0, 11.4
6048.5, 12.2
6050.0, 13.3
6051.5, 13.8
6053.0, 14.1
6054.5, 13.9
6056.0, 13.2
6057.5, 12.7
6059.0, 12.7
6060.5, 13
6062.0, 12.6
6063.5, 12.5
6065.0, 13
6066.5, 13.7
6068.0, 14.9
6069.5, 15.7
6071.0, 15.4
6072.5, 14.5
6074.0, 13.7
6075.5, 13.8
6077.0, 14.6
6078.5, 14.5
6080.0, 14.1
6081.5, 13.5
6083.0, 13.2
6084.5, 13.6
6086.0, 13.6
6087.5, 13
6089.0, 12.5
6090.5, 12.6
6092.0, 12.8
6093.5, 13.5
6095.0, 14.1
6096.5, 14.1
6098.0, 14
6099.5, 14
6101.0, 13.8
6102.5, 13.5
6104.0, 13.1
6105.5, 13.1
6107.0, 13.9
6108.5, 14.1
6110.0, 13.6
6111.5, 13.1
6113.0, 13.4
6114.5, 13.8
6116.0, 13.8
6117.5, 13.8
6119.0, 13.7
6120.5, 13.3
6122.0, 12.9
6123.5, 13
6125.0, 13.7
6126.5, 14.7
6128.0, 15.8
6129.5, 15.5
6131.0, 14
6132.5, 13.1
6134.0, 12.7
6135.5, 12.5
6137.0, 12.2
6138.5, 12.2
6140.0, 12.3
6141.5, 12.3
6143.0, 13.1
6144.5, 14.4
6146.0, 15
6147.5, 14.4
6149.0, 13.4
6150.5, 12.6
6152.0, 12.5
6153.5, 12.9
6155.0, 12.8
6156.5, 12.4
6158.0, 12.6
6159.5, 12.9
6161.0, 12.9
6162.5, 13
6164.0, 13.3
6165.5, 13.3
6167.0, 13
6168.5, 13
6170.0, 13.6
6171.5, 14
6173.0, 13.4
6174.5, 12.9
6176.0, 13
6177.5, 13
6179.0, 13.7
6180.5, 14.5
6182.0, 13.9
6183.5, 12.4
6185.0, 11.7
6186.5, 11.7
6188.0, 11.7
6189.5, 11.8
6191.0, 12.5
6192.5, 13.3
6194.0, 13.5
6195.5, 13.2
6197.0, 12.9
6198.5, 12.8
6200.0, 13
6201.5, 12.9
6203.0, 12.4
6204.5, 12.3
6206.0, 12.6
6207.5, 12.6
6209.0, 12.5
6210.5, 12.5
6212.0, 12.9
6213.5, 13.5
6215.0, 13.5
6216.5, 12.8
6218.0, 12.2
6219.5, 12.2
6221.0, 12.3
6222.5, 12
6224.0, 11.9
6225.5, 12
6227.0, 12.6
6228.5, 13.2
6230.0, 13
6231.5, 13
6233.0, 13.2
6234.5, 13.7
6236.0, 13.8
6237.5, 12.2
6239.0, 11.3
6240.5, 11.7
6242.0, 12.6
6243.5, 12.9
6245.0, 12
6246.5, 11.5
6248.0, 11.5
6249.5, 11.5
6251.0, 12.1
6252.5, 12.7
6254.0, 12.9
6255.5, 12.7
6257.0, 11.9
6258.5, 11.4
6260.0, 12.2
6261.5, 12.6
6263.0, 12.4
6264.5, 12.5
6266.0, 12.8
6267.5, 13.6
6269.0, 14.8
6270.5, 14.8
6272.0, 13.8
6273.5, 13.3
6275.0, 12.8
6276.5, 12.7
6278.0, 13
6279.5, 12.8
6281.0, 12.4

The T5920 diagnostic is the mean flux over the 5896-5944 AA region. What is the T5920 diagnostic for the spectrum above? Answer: 13.3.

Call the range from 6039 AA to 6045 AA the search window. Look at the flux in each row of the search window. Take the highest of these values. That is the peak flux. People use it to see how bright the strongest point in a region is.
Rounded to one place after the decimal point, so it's 15.4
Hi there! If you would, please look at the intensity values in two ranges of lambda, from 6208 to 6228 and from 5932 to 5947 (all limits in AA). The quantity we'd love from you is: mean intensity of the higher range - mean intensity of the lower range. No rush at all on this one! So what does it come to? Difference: -1.5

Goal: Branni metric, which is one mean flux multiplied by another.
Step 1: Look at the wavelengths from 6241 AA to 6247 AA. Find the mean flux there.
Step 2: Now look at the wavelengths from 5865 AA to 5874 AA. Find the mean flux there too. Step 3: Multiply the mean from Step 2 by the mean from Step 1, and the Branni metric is 161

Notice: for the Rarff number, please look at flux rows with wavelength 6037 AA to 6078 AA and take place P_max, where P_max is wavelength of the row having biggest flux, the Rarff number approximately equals 6069.5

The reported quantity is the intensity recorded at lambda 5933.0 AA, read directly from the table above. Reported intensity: 13.3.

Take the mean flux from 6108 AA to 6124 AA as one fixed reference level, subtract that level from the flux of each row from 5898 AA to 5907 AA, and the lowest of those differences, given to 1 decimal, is -2.0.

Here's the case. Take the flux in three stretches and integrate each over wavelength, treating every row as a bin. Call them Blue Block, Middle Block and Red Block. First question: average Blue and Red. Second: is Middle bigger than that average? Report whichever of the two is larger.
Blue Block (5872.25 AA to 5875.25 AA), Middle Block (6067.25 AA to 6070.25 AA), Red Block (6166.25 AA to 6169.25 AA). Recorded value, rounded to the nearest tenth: 45.9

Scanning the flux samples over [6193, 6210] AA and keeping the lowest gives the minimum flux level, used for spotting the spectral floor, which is 12.3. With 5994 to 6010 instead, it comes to 12.8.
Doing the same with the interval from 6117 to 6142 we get 12.2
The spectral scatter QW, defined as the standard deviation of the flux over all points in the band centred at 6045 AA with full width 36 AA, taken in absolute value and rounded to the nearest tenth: 1.1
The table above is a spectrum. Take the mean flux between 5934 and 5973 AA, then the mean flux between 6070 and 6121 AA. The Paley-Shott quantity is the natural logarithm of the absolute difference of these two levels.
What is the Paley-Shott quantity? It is -1.3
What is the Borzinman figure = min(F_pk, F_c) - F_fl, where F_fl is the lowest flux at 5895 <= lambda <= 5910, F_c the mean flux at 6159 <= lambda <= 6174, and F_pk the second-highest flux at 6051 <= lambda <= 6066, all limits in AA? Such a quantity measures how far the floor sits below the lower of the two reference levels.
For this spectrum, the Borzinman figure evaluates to 1.74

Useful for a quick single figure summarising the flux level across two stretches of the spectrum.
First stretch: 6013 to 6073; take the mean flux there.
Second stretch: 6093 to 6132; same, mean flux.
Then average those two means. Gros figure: 13.75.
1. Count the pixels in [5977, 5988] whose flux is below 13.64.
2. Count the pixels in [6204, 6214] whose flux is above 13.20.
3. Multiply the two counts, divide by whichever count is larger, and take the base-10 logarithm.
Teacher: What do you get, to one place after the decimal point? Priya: 0.0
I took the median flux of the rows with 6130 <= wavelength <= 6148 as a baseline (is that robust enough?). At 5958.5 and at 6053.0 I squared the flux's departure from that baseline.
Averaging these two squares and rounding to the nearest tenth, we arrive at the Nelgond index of 1.0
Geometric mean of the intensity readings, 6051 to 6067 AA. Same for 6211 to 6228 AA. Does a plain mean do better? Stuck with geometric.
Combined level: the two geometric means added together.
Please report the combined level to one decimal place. 25.7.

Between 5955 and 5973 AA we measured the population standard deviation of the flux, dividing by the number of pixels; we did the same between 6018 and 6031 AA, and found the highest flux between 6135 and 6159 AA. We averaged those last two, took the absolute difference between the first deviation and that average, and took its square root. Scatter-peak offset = 2.64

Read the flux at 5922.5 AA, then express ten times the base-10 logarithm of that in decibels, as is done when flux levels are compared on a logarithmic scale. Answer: 11.5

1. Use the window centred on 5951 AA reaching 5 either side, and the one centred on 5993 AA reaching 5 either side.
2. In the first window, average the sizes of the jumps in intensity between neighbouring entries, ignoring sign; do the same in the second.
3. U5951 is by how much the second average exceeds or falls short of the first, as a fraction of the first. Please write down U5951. -0.4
